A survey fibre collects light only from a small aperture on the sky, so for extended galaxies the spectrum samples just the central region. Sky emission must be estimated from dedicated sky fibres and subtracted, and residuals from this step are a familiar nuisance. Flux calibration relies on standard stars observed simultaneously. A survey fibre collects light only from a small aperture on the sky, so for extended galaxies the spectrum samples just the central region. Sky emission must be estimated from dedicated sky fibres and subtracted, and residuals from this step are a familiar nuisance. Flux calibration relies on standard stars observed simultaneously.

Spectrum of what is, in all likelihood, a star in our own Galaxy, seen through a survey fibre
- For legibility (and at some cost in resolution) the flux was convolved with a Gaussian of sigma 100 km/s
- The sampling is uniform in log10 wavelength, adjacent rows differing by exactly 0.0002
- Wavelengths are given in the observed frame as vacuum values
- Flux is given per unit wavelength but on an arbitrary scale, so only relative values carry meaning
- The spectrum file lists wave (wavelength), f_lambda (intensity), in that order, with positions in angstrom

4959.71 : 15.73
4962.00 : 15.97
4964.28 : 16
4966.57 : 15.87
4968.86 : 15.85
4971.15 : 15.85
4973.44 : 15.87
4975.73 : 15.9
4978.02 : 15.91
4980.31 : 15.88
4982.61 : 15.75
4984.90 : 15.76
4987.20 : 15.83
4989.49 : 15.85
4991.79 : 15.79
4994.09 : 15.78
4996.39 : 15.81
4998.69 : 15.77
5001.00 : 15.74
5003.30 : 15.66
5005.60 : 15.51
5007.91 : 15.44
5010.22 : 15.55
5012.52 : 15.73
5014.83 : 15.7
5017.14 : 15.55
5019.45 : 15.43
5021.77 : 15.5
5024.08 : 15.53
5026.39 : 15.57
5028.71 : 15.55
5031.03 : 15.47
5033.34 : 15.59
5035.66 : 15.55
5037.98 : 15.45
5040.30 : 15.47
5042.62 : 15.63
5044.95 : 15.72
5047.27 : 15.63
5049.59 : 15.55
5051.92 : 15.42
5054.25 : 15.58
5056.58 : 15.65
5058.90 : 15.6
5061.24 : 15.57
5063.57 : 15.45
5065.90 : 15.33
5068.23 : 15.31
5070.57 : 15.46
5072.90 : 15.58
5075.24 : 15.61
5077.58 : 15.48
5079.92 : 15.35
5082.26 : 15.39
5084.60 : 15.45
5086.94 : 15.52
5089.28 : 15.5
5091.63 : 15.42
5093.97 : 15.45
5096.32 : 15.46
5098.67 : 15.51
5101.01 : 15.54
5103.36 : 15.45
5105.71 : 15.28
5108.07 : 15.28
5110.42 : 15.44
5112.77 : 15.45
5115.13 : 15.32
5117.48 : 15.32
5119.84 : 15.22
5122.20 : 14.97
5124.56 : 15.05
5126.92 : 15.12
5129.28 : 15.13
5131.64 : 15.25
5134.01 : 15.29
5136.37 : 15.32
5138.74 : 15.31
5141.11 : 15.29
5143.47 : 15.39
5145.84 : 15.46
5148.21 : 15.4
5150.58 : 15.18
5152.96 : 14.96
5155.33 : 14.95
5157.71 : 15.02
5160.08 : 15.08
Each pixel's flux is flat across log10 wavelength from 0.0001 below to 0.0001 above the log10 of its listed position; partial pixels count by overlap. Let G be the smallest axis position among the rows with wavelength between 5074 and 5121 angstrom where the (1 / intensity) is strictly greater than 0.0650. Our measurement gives 5079.92 angstrom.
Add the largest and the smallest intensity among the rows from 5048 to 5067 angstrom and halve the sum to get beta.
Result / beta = 15.5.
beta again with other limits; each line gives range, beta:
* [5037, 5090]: 15.5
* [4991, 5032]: 15.6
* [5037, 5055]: 15.6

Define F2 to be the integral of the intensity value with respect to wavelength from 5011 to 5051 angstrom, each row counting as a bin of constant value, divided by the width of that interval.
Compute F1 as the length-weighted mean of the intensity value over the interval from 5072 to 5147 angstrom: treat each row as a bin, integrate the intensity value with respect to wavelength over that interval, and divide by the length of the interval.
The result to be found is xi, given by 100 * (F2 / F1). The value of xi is 101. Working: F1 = 15.4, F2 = 15.57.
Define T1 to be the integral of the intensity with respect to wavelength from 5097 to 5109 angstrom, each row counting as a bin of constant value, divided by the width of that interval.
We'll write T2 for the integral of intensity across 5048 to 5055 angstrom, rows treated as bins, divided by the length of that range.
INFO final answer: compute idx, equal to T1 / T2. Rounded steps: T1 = 15.4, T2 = 15.5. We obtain 0.99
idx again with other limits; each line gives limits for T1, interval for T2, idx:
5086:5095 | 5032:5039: 1.00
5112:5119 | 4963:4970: 0.96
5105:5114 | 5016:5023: 0.99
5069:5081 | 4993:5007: 0.99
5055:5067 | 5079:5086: 1.01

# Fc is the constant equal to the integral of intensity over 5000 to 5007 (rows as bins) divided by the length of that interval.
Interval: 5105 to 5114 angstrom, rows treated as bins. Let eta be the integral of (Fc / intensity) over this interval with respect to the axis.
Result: 9.15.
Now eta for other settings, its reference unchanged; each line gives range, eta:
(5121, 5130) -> 9.34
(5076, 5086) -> 10.13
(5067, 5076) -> 9.09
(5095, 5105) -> 10.10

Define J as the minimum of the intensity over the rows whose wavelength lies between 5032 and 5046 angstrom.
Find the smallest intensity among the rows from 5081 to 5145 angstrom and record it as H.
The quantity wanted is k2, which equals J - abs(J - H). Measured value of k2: 14.97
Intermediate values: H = 14.97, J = 15.45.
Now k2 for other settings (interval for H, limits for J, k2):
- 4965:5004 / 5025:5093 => 14.96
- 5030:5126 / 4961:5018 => 14.97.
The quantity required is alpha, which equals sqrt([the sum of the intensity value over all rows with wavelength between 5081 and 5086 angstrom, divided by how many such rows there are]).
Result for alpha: 3.927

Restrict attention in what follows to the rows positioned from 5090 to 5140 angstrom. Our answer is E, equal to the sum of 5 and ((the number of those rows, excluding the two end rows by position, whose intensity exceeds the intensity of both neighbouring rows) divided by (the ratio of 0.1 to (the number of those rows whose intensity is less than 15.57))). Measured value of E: 635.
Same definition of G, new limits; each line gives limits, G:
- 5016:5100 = 5065.90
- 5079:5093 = 5079.92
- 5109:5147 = 5115.13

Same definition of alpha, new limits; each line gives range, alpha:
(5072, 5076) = 3.949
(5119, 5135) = 3.892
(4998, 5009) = 3.953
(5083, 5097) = 3.933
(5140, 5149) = 3.922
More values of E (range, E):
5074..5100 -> 105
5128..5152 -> 205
